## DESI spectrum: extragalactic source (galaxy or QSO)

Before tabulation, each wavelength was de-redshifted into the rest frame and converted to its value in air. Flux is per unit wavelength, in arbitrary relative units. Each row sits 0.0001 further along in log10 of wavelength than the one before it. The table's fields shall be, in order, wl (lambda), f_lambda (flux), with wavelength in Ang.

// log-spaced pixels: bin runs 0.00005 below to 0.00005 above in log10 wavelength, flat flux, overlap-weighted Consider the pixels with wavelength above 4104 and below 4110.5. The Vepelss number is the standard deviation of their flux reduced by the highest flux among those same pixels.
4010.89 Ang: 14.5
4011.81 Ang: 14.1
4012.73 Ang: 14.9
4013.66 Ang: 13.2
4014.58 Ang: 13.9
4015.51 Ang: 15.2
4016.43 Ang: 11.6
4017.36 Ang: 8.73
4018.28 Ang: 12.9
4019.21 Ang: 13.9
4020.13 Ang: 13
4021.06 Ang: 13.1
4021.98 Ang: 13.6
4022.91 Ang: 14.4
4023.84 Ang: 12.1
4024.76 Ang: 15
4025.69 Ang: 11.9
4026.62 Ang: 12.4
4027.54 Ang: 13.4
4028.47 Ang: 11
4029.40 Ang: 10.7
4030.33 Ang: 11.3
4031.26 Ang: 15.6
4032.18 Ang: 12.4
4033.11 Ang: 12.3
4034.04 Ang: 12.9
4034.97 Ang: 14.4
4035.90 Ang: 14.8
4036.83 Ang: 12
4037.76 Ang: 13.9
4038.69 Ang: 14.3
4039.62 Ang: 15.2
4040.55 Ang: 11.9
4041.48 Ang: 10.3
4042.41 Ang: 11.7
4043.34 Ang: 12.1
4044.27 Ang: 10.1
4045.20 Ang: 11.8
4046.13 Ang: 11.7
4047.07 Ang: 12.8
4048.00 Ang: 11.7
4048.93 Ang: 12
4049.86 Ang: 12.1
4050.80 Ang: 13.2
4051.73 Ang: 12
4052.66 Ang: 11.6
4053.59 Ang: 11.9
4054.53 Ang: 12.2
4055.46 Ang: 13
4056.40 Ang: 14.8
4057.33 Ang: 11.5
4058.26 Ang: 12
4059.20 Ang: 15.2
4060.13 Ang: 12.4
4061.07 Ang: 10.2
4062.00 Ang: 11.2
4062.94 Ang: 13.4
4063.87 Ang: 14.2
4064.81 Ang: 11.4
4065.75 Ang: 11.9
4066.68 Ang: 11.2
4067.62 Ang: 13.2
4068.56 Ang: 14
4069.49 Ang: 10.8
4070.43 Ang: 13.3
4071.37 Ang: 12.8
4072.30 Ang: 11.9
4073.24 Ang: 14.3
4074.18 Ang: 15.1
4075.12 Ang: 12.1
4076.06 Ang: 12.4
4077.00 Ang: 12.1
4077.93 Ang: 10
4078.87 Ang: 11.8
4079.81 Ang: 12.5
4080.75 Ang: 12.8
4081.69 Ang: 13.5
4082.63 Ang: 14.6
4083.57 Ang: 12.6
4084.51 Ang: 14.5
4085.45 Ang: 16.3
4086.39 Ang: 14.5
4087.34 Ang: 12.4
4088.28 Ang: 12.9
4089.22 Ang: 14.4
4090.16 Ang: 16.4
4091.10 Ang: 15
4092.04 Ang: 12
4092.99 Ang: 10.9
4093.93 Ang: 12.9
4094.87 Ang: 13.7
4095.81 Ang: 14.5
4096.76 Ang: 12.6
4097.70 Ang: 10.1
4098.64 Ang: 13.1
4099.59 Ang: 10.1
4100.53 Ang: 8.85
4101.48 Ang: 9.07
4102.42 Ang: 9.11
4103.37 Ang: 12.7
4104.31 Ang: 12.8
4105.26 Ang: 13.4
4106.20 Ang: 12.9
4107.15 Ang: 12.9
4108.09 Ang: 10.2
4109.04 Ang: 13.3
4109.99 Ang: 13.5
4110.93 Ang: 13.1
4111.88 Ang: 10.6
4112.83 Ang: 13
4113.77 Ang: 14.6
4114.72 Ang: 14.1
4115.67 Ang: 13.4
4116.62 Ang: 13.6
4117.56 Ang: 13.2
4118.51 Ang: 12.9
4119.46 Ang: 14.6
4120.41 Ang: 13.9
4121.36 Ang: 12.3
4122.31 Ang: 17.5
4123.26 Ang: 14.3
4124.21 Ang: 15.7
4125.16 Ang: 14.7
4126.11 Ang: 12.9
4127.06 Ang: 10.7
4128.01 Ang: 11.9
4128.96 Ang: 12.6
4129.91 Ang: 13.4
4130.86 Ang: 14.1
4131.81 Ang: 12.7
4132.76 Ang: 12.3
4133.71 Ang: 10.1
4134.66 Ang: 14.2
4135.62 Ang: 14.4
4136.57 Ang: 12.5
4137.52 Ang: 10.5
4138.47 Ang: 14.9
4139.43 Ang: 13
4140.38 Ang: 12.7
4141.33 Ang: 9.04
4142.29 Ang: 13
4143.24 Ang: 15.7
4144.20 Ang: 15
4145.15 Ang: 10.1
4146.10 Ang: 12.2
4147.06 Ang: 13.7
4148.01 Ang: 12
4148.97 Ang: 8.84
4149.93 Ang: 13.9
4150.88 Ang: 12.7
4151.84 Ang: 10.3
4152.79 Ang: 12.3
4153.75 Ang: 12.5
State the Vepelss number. -12.4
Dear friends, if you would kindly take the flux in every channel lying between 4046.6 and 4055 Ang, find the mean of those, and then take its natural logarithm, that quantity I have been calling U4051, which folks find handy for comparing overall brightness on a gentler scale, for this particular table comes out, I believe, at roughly 2.499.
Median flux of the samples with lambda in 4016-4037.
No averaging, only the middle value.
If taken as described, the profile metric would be 12.9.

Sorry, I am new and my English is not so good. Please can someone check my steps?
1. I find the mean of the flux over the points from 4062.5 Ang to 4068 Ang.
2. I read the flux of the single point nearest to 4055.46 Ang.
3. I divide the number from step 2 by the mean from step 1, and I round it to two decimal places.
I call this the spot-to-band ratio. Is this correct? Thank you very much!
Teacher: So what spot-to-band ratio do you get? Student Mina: 1.04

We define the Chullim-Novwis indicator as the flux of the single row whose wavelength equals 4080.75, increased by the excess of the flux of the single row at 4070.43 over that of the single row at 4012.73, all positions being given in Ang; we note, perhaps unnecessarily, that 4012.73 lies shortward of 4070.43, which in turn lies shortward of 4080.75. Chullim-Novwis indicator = 11.2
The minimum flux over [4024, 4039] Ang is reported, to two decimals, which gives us 10.70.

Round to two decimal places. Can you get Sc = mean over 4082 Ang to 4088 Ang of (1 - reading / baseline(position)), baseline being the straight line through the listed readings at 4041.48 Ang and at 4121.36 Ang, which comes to -0.24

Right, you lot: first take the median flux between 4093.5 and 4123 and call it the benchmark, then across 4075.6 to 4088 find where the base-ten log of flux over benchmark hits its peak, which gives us 4085.45 Ang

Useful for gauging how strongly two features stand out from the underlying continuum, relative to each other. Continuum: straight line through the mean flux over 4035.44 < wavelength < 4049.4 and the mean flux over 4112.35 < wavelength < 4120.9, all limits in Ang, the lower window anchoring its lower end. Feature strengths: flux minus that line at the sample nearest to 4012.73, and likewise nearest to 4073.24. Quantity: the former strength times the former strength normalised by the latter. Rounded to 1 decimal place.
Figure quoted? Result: 6.6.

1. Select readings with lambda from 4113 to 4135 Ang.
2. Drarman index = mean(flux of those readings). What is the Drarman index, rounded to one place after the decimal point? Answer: 13.5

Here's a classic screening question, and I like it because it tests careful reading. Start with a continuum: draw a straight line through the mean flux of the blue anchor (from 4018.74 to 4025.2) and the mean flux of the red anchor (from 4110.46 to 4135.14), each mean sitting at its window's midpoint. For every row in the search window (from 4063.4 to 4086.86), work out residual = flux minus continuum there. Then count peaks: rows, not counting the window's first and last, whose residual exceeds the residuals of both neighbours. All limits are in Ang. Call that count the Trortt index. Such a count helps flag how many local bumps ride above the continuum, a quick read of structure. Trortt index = 7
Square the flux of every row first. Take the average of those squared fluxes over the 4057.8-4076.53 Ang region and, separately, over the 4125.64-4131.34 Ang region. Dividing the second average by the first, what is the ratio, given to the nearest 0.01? 0.99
